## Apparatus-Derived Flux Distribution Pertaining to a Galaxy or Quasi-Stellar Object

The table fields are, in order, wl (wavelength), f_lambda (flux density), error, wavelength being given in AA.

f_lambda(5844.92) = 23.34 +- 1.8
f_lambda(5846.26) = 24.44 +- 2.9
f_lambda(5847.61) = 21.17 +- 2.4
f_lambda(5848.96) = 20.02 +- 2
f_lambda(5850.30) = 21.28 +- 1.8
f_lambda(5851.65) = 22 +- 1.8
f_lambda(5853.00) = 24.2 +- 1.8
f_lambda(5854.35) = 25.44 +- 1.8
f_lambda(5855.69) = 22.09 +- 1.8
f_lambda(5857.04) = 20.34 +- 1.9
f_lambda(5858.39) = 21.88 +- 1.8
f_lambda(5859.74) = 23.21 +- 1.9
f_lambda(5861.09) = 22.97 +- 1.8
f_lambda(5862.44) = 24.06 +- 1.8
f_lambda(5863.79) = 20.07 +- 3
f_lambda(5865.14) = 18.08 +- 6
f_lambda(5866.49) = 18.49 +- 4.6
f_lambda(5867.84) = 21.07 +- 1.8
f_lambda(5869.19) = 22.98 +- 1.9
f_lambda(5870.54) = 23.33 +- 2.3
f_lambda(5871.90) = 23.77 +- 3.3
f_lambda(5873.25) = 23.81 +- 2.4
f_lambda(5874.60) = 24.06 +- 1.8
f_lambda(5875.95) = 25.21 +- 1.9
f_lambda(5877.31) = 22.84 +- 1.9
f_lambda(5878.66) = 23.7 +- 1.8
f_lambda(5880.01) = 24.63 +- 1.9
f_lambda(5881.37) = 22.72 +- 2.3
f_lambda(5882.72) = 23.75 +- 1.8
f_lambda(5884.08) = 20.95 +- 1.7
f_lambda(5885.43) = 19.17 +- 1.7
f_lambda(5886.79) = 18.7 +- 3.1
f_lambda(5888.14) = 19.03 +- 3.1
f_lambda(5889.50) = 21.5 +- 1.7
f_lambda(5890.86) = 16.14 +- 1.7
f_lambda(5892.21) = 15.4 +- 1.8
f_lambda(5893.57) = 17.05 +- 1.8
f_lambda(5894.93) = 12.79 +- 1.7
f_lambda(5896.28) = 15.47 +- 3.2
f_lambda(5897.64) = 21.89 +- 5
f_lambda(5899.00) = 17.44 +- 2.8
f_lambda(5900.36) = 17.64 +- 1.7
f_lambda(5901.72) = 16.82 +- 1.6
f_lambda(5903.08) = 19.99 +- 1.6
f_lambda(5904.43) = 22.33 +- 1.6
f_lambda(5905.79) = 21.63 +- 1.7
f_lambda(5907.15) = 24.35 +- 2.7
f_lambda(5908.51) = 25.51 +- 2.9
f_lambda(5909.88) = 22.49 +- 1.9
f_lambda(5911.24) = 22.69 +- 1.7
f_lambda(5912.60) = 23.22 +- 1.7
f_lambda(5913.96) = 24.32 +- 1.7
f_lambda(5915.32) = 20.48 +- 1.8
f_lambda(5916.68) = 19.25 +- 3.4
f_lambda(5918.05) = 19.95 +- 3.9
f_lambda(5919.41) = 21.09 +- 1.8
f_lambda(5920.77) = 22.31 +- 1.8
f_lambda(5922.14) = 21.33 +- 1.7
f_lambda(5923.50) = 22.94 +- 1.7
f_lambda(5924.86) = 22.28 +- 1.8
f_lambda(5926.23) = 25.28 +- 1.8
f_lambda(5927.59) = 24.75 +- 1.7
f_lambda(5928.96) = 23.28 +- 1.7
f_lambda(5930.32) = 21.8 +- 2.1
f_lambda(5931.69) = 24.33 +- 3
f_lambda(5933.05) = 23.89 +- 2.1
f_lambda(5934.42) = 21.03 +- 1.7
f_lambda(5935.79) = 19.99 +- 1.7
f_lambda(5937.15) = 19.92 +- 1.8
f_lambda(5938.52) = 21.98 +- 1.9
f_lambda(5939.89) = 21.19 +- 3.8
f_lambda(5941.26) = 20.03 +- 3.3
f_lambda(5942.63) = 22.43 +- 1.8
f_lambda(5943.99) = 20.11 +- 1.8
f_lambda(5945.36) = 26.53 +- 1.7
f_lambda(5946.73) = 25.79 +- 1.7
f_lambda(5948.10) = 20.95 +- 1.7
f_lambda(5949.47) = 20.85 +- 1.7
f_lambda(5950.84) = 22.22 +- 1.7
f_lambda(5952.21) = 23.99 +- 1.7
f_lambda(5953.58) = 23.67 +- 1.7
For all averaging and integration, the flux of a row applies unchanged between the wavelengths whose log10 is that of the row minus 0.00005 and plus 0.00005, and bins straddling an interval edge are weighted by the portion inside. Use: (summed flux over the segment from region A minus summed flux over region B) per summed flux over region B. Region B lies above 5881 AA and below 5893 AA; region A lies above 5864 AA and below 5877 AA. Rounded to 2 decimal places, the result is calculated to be 0.13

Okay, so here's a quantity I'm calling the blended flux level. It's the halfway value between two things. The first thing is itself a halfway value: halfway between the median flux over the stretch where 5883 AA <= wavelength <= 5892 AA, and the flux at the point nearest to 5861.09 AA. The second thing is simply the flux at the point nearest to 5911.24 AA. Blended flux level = 21.9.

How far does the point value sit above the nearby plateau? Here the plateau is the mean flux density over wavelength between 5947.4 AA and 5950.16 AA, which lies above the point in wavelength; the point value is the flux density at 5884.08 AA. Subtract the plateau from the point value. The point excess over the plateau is 0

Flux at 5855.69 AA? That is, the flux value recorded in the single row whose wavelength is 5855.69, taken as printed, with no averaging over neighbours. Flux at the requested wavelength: 22.09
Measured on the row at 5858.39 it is 21.88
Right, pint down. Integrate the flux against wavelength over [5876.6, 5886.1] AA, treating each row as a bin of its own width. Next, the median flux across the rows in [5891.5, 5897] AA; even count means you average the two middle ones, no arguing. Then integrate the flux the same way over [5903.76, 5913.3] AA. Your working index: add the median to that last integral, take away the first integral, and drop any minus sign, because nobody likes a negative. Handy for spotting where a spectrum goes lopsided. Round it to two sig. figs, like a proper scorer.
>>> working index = 22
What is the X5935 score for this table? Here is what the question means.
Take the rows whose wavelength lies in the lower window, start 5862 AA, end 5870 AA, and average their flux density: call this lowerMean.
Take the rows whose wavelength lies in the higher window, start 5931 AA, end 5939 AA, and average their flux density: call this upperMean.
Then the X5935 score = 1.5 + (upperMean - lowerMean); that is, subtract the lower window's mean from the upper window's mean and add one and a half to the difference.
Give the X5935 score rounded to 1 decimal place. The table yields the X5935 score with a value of 2.6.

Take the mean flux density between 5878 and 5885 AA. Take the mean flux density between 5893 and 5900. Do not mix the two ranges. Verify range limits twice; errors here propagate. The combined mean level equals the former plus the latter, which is 40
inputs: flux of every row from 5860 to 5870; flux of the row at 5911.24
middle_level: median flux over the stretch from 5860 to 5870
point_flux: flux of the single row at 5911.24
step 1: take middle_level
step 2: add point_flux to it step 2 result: 44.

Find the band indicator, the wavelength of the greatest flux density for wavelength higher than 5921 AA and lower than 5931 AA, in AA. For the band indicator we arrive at 5926.23 AA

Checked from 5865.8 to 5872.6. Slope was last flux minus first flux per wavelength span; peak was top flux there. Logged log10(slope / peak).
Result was -1.4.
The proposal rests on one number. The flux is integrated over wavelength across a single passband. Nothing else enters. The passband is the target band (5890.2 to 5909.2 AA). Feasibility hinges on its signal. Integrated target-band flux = 359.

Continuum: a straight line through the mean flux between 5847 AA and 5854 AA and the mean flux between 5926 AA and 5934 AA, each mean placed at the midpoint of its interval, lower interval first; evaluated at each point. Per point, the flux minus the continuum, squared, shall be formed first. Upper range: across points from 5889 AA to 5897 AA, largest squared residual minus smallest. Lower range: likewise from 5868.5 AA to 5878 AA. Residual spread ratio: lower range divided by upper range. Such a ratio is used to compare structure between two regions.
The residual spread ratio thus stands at 0.1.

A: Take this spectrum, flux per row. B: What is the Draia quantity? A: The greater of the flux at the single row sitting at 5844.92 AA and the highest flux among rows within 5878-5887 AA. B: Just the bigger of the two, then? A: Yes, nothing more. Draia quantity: 24.6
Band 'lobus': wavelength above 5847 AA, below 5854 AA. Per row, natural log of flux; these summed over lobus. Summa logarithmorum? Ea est 15.4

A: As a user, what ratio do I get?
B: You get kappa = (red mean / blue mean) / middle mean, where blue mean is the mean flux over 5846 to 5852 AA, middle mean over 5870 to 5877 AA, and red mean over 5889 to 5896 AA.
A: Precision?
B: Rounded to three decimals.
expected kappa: 0.032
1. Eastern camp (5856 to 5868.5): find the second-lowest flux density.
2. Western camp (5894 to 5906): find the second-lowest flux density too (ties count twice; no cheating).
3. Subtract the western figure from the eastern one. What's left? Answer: 3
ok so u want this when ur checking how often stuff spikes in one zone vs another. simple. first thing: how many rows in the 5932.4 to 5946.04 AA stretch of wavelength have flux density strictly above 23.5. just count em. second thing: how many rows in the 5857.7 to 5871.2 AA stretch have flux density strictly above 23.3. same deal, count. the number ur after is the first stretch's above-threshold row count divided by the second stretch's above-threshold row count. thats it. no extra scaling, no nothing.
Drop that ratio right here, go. 1.0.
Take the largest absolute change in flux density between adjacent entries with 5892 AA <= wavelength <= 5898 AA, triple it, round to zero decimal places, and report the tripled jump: 19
